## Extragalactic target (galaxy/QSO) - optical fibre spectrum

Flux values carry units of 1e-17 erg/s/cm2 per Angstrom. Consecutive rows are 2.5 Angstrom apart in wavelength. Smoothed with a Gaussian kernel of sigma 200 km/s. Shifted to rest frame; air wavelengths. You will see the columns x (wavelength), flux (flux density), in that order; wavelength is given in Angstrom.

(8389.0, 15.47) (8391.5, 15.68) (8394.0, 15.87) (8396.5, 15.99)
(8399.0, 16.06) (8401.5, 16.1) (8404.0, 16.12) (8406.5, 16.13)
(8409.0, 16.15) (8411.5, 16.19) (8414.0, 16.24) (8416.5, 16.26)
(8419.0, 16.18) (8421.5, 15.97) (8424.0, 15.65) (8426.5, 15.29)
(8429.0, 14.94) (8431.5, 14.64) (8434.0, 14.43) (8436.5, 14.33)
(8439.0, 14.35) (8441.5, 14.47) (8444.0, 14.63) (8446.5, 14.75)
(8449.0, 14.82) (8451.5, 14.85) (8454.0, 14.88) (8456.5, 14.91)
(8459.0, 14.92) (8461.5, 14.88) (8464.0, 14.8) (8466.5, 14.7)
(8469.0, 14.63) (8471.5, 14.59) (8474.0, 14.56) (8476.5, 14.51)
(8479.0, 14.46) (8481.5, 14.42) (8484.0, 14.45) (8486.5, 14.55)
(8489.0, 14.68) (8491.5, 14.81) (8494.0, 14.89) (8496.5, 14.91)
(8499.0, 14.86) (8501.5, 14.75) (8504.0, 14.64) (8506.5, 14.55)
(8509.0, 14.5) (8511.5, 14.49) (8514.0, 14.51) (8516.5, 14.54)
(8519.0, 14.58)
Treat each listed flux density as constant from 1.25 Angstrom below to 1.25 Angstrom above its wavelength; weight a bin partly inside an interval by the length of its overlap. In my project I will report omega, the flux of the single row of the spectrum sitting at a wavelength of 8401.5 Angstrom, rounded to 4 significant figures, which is 16.10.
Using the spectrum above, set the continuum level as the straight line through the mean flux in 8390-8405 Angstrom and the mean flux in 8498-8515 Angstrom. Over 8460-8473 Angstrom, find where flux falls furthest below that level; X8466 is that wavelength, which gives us 8471.5 Angstrom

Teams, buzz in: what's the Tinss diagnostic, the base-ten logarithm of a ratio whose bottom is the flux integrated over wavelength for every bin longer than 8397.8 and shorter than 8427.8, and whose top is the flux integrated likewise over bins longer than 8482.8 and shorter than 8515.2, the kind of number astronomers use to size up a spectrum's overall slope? 0.0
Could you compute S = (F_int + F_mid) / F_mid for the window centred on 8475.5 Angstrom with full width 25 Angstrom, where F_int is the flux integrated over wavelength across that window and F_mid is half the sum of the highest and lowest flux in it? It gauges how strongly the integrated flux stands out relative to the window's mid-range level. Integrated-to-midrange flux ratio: 26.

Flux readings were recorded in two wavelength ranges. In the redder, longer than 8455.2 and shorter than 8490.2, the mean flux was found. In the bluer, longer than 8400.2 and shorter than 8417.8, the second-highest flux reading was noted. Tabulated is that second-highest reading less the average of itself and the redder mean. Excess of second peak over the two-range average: 0.80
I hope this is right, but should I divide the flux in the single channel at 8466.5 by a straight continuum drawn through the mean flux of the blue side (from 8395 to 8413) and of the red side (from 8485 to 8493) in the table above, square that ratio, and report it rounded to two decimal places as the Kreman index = 0.95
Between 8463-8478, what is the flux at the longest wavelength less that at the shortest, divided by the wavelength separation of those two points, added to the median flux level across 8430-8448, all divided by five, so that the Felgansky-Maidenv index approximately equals 2.89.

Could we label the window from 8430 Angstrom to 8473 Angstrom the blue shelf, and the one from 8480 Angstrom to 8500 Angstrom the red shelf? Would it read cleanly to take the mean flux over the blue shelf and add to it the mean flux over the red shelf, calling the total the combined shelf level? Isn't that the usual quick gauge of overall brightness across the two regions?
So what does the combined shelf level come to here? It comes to 29.4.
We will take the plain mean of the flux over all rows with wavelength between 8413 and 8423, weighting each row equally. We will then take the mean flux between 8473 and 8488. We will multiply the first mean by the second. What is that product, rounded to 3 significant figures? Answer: 234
